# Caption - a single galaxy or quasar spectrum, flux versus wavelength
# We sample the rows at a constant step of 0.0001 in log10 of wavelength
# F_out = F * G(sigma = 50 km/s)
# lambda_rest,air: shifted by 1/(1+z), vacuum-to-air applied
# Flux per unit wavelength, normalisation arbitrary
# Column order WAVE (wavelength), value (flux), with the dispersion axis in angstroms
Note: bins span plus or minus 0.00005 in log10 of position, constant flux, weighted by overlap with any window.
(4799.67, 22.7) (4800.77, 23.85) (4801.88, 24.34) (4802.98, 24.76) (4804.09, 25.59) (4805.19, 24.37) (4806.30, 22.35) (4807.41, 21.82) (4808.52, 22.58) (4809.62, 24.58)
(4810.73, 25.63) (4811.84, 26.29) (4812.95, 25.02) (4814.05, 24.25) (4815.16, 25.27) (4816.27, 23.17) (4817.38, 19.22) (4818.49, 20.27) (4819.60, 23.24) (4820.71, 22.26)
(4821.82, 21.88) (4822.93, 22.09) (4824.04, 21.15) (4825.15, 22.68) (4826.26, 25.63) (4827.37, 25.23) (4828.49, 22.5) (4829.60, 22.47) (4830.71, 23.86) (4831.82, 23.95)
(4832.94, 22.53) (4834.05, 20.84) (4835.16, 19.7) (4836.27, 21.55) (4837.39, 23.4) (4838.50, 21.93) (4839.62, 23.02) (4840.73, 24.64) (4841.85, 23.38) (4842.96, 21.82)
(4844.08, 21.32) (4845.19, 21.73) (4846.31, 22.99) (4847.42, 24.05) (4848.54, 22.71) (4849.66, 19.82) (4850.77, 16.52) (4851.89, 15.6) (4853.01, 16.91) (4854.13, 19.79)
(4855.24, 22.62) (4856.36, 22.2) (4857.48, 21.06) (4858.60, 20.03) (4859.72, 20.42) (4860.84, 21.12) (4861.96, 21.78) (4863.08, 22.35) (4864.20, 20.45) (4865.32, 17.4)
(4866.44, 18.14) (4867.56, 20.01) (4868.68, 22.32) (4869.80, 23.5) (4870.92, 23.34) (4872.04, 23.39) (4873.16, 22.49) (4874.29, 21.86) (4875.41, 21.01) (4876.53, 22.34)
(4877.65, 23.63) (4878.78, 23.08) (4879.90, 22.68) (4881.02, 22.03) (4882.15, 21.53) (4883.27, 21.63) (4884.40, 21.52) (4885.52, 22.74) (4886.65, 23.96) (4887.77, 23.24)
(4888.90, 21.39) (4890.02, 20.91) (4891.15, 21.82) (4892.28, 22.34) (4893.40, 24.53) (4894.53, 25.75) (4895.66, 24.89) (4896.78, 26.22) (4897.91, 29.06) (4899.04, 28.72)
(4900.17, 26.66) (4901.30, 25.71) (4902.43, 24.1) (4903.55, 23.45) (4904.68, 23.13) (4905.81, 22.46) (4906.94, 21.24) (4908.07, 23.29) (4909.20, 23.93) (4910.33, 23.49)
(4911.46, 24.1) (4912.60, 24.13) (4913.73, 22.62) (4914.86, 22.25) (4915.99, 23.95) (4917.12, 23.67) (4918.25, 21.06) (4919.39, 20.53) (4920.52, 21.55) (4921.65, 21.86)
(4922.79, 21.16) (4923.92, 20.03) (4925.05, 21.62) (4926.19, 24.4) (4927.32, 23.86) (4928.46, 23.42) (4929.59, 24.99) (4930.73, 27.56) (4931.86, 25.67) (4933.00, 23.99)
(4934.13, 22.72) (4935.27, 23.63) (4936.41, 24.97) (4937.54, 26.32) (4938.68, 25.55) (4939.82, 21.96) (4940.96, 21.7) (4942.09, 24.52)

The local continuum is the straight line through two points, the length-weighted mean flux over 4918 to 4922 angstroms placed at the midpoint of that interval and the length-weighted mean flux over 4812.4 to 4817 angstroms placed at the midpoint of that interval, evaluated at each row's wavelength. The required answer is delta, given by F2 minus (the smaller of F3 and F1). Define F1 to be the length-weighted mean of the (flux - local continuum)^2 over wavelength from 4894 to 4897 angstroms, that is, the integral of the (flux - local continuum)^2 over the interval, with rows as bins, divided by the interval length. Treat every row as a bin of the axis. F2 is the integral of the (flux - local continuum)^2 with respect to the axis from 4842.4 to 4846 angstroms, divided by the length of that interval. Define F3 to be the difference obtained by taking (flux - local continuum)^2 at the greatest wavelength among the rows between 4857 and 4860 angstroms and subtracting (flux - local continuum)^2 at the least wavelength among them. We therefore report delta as 0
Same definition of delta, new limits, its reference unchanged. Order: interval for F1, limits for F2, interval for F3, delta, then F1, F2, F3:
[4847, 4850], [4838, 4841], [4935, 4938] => -2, 3.8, 1.4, 23.3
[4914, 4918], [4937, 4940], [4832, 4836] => 17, 3.8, 21.0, 14.3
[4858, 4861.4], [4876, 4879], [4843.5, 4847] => 5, 6.1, 0.7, -4.2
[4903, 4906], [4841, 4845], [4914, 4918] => 0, 2.1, 2.3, 4.8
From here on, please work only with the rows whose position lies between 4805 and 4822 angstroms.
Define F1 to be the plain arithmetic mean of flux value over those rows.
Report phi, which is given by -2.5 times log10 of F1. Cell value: -3.42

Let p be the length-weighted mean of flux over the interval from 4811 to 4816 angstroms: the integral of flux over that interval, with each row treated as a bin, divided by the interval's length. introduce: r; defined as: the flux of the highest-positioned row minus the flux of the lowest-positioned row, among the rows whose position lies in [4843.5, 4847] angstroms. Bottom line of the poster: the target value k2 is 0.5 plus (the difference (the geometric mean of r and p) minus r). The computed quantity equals 5.3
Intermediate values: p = 25.1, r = 1.7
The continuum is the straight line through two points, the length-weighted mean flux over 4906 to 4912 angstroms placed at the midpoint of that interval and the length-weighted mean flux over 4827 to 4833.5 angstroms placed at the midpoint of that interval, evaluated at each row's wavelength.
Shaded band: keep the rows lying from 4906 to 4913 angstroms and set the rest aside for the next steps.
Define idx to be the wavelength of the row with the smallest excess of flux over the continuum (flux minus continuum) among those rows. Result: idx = 4906.94 angstroms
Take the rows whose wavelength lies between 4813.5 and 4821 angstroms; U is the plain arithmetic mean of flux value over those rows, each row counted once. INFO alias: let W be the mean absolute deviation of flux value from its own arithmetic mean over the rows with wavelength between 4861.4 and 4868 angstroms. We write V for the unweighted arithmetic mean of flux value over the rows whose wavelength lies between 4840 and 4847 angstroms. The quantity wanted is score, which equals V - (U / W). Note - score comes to 8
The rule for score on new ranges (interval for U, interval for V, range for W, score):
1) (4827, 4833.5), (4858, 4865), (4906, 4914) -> -10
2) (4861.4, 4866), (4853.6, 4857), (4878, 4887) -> -7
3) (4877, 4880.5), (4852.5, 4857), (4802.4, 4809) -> 3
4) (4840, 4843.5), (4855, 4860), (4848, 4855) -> 11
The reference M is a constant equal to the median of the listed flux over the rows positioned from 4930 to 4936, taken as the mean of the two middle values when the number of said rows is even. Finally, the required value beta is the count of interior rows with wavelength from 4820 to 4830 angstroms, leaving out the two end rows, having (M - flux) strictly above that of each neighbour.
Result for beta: 2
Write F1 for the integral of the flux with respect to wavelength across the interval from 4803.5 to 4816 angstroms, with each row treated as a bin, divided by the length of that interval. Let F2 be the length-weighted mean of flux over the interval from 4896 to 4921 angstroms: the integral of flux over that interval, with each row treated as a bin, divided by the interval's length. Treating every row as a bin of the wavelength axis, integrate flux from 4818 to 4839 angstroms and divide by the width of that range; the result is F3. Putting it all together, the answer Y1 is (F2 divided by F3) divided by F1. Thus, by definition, 0.0437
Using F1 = 24.31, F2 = 23.9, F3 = 22.5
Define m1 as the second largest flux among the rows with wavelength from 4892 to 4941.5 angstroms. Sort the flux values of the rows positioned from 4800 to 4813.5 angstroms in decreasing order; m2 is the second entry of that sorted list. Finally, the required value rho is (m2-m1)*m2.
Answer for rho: -79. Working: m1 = 28.72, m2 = 25.63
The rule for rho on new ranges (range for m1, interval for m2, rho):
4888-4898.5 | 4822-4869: -25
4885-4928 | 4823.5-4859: -88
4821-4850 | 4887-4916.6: 100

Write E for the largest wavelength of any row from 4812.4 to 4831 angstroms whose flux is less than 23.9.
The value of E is 4830.71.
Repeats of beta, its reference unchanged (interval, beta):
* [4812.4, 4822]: 2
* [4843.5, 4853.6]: 1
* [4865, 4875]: 1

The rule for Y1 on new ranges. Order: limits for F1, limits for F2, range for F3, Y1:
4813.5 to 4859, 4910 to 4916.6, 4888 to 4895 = 0.0469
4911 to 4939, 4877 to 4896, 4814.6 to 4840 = 0.0432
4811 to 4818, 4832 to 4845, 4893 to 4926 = 0.0394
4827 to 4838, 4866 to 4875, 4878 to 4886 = 0.0438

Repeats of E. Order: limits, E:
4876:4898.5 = 4892.28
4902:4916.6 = 4914.86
